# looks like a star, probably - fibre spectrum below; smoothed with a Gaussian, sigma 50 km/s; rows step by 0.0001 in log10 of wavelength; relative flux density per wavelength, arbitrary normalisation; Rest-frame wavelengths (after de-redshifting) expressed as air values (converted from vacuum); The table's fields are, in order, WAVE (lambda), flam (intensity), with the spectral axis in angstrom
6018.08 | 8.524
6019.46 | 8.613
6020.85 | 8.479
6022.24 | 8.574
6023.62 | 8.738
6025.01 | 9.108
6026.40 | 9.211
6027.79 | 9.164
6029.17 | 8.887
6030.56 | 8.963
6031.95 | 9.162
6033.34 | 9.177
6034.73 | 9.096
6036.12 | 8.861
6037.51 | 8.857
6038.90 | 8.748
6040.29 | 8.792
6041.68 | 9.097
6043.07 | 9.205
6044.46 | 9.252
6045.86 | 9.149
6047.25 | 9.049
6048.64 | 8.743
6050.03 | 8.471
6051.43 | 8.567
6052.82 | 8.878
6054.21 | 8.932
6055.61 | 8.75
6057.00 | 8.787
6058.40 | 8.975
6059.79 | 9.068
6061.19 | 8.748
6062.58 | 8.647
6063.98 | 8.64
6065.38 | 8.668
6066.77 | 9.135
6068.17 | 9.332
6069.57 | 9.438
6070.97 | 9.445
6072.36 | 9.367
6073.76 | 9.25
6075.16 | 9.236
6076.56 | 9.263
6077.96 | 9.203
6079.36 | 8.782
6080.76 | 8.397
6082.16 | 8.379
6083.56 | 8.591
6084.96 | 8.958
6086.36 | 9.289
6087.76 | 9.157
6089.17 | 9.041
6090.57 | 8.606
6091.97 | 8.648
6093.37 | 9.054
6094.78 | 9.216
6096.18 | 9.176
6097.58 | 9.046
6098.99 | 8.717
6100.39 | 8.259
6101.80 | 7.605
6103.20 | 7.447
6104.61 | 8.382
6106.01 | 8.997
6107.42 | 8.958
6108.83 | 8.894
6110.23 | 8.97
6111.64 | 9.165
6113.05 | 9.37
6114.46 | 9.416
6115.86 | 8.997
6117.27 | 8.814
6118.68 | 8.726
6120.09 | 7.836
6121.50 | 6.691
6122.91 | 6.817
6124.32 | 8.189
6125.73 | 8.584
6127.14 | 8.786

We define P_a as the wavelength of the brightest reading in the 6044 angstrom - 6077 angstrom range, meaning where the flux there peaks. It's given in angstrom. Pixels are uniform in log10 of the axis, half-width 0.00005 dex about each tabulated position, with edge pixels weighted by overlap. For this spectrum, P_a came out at 6070.97 angstrom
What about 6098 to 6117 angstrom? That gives 6114.46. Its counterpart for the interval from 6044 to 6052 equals 6044.46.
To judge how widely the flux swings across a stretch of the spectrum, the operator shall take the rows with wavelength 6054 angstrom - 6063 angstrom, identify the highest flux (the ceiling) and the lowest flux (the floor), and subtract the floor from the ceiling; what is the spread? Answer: 0.42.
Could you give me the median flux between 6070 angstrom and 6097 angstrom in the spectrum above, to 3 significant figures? 9.16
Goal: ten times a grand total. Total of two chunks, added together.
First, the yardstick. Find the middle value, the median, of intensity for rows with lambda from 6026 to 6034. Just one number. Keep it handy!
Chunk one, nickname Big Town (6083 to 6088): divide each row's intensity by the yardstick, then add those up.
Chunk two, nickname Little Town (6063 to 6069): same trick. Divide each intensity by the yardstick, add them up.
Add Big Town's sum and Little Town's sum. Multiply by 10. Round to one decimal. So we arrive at 78.3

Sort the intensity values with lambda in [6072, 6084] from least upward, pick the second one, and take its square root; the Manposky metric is 2.90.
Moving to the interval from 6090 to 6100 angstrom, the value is 2.94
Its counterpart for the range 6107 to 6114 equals 2.99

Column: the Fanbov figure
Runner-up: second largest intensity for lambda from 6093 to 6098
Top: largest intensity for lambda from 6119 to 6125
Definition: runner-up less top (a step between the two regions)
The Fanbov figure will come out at 1.0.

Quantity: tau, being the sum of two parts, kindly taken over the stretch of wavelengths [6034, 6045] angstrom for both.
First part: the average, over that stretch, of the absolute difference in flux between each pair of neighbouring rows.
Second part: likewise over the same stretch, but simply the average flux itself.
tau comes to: 9.11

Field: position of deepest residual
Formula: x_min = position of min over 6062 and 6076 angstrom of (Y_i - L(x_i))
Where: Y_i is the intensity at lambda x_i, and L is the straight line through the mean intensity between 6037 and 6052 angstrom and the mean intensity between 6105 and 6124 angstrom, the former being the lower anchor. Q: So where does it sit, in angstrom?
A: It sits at 6063.98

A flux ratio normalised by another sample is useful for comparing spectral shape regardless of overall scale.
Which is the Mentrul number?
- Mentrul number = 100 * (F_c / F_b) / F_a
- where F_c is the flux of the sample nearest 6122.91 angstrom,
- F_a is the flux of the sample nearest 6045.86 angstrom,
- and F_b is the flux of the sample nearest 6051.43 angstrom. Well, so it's 8.7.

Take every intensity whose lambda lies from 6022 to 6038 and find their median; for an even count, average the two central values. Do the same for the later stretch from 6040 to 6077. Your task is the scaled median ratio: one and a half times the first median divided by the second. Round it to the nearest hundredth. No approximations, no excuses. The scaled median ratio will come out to 1.50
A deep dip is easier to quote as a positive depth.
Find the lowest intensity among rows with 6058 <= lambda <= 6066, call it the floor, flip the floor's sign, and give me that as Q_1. -8.6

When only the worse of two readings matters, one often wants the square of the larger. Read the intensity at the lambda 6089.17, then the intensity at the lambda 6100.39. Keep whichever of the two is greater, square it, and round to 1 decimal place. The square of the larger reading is 81.7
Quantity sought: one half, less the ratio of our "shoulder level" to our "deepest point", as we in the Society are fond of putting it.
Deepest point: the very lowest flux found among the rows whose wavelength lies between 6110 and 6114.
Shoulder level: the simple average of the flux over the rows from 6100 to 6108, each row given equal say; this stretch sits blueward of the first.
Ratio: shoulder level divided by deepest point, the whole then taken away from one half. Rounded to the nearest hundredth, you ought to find -0.42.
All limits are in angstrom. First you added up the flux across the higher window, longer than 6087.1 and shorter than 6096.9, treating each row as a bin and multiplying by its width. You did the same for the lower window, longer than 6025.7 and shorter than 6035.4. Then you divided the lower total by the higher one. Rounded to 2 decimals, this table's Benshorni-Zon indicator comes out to 1.00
